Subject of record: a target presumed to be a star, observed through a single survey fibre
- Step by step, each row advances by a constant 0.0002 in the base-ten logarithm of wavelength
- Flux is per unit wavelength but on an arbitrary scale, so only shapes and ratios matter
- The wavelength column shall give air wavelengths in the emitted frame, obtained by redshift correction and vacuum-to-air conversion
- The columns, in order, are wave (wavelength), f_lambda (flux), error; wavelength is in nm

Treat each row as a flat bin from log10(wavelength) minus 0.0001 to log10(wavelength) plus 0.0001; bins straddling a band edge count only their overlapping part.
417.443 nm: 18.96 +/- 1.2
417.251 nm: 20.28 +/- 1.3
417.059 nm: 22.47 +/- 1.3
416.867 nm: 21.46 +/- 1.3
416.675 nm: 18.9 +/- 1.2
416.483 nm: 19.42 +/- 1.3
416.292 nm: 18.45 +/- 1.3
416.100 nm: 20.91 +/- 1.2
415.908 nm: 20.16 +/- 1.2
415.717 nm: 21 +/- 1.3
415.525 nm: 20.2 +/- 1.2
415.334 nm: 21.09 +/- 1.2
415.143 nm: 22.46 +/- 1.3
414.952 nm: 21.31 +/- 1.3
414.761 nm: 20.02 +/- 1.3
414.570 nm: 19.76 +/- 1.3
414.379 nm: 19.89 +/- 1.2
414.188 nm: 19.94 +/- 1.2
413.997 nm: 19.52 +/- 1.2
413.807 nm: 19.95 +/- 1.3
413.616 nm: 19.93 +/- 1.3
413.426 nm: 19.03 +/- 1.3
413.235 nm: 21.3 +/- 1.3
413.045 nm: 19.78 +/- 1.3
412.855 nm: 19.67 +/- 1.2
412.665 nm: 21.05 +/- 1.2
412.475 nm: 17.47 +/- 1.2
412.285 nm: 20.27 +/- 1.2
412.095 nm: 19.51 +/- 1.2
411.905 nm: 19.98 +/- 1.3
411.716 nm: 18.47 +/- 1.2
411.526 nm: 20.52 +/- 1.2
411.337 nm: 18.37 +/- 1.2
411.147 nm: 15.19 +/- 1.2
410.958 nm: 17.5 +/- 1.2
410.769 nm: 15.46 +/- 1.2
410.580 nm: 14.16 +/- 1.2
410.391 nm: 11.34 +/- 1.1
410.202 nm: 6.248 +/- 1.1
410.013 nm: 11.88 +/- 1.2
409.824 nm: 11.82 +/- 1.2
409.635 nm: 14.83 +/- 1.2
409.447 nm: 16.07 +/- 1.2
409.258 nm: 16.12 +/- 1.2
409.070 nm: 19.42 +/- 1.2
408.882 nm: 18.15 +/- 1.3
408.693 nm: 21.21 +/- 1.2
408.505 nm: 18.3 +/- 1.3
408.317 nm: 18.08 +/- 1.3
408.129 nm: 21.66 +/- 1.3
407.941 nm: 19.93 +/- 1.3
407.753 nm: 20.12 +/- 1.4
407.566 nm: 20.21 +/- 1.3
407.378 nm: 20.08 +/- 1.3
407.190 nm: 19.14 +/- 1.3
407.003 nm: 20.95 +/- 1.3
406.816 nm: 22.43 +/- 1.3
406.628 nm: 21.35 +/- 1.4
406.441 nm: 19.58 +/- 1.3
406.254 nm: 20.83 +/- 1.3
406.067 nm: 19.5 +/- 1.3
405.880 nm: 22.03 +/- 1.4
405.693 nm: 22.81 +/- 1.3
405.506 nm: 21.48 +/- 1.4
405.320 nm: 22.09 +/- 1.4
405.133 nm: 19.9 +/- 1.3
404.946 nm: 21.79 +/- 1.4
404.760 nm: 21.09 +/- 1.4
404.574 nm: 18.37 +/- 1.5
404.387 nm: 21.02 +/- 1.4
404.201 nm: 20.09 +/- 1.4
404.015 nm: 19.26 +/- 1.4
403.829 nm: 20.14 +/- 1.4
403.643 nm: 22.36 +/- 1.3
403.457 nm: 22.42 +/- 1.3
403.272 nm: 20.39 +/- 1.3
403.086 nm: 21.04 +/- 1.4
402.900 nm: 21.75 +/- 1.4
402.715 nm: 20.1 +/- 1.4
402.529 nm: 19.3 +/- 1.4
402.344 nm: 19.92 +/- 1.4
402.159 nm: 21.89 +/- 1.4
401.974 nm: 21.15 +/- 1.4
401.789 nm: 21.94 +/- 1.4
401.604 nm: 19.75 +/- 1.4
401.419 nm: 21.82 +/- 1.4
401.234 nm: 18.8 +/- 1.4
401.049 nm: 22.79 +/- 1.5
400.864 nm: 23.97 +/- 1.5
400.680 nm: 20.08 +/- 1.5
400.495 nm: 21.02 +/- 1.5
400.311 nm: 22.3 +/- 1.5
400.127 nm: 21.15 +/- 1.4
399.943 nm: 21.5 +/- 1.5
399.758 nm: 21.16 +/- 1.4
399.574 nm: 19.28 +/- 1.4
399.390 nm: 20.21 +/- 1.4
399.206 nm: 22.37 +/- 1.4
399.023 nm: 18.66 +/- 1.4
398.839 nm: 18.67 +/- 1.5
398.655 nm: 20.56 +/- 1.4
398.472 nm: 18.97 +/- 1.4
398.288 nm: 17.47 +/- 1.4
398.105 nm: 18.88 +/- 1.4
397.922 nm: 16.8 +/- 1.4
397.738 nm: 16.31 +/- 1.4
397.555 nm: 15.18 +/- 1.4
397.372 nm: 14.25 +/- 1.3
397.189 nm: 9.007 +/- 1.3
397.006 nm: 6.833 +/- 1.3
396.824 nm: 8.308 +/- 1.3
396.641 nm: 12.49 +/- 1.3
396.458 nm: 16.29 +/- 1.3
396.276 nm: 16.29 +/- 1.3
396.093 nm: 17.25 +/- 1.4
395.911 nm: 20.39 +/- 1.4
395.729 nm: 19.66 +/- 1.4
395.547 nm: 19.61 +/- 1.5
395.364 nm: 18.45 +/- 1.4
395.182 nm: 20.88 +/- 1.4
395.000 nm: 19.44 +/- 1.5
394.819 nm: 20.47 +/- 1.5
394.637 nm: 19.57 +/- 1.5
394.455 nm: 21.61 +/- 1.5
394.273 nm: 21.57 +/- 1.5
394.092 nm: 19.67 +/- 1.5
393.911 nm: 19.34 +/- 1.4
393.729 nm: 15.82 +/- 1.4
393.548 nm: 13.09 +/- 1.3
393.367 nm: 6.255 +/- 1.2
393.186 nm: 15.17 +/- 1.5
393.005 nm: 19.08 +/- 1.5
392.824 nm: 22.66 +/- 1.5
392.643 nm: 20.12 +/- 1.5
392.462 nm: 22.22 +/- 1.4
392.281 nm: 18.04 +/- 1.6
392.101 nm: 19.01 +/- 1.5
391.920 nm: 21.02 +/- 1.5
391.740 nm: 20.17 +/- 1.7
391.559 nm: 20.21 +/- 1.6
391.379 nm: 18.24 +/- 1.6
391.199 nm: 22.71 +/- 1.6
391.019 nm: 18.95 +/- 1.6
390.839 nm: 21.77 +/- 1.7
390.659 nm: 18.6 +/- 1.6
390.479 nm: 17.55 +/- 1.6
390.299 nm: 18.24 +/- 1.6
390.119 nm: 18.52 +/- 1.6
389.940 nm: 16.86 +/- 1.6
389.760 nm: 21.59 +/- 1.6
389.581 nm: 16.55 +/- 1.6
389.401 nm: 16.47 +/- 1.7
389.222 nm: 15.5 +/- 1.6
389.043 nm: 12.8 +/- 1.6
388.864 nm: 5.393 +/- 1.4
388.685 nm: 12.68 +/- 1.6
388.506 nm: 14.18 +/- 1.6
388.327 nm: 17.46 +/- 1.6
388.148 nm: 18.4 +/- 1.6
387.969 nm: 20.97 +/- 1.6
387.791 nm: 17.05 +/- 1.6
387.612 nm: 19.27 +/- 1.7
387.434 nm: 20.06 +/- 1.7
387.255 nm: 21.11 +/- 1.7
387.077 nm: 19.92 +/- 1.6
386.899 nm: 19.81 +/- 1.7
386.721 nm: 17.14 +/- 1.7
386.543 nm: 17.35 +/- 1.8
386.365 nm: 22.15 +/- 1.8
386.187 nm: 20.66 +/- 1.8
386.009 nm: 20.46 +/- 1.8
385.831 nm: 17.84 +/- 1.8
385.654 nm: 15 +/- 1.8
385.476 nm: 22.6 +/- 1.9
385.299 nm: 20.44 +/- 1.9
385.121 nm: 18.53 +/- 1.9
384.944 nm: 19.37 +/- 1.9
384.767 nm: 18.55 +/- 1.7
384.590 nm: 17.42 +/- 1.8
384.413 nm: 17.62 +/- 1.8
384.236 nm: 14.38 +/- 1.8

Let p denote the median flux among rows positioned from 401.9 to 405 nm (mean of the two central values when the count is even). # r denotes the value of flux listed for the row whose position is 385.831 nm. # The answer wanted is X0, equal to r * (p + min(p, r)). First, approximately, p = 21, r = 17.84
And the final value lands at 693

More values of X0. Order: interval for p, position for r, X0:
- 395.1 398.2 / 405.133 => 649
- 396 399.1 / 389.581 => 540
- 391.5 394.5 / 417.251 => 798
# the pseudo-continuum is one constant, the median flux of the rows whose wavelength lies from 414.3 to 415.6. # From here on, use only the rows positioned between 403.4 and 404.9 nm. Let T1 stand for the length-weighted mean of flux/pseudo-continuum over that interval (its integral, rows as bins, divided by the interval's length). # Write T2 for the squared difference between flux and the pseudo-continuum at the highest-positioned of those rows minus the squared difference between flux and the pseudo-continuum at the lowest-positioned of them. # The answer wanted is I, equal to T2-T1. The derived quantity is -5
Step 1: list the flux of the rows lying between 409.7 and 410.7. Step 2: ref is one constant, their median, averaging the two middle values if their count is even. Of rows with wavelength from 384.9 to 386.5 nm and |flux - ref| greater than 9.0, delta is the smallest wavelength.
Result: 385.476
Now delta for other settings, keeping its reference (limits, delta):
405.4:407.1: 405.506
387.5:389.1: 387.969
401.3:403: 401.419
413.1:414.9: 413.235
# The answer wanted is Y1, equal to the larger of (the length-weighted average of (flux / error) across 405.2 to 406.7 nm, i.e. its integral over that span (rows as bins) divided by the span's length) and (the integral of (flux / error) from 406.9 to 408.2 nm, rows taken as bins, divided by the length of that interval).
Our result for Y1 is 15.7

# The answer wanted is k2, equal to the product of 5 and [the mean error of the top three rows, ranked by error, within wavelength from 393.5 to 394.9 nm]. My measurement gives 7.5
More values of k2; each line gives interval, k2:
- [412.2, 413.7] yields 6.5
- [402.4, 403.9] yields 7.0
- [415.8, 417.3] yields 6.5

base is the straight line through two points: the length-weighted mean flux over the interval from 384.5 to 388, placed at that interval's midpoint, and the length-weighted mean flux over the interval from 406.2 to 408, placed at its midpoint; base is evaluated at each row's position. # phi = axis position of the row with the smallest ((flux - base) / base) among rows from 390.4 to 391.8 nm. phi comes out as 390.479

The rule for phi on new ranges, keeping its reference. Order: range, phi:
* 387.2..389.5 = 388.864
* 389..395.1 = 393.367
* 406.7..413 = 410.202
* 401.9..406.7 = 404.574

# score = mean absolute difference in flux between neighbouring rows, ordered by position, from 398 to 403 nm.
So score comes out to 1.6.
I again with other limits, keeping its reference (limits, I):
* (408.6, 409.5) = 15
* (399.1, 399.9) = -5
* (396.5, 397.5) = -25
